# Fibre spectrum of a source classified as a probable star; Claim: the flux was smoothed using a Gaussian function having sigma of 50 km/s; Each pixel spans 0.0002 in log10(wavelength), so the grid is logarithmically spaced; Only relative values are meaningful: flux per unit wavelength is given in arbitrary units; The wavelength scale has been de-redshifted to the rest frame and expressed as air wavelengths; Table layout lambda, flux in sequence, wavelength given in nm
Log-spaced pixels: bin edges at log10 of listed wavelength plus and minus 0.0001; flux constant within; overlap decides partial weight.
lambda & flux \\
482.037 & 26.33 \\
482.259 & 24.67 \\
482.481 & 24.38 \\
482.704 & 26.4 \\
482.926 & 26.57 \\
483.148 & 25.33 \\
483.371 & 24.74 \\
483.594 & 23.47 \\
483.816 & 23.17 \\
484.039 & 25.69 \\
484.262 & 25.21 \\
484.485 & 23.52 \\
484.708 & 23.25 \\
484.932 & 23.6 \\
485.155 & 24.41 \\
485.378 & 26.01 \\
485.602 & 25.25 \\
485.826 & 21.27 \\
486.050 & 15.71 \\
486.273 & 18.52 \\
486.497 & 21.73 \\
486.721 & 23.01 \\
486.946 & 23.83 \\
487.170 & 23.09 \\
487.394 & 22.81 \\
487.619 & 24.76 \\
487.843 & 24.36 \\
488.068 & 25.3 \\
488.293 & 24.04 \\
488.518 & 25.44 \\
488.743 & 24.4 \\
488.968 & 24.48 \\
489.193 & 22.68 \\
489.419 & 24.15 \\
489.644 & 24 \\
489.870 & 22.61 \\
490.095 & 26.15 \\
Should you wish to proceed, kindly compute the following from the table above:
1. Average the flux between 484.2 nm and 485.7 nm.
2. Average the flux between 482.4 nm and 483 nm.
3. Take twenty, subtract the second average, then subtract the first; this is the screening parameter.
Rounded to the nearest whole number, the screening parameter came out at -30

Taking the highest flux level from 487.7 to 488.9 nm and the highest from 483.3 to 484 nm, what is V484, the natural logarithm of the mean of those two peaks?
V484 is 3.22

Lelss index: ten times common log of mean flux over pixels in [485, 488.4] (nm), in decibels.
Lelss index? 13.6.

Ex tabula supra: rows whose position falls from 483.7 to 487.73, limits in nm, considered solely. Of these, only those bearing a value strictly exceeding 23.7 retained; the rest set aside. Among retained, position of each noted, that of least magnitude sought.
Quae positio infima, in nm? 484.039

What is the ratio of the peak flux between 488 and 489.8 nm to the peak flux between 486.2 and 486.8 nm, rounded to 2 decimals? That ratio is 1.11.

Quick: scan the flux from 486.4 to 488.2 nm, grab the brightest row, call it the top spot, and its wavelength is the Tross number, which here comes 488.068 nm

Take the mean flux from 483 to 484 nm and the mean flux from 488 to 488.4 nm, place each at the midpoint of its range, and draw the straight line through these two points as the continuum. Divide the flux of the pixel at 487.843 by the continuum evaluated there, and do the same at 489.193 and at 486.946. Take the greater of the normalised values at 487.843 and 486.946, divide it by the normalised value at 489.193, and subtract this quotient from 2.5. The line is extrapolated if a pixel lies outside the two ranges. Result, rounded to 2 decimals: 1.42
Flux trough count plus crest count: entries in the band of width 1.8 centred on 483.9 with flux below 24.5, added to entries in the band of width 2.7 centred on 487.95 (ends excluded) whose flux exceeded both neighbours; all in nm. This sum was 9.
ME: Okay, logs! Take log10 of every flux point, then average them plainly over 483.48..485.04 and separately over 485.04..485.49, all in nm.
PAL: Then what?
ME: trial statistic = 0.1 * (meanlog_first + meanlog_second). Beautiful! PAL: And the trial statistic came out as 0.278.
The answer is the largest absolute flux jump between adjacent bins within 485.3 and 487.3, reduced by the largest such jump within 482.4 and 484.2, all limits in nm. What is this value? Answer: 3.0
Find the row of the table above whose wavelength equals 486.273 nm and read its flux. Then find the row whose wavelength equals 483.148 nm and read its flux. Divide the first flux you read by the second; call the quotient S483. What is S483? 0.73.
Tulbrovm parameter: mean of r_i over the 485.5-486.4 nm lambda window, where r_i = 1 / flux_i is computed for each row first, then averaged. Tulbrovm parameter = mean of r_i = 0.0511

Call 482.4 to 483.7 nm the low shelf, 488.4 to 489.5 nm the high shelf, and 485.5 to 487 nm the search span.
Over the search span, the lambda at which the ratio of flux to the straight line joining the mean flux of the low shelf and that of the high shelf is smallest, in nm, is 486.050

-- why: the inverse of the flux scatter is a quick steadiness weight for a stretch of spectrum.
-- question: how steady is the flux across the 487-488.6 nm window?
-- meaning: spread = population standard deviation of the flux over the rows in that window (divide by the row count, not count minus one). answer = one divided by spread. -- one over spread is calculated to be 1.1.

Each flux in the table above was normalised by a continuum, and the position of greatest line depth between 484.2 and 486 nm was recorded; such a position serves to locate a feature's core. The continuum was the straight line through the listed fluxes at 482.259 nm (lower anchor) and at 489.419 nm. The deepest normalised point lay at 485.826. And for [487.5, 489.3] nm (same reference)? 489.193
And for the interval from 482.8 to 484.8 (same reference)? 483.816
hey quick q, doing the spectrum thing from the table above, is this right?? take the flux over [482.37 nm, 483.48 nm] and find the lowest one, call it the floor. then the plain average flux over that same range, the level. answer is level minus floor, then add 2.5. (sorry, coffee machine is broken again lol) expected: 3.60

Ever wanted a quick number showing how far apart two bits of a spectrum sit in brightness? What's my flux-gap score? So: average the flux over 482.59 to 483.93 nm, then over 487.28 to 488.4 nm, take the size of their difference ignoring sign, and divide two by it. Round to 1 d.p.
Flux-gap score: 2.9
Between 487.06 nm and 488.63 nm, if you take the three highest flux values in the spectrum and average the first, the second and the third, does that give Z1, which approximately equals 25.2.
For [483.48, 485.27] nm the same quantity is 25.1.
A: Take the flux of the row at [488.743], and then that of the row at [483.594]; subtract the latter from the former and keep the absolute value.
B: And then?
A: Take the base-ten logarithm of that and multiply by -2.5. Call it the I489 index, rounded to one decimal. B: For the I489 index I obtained 0.1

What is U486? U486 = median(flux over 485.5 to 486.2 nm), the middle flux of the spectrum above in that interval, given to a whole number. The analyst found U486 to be 21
